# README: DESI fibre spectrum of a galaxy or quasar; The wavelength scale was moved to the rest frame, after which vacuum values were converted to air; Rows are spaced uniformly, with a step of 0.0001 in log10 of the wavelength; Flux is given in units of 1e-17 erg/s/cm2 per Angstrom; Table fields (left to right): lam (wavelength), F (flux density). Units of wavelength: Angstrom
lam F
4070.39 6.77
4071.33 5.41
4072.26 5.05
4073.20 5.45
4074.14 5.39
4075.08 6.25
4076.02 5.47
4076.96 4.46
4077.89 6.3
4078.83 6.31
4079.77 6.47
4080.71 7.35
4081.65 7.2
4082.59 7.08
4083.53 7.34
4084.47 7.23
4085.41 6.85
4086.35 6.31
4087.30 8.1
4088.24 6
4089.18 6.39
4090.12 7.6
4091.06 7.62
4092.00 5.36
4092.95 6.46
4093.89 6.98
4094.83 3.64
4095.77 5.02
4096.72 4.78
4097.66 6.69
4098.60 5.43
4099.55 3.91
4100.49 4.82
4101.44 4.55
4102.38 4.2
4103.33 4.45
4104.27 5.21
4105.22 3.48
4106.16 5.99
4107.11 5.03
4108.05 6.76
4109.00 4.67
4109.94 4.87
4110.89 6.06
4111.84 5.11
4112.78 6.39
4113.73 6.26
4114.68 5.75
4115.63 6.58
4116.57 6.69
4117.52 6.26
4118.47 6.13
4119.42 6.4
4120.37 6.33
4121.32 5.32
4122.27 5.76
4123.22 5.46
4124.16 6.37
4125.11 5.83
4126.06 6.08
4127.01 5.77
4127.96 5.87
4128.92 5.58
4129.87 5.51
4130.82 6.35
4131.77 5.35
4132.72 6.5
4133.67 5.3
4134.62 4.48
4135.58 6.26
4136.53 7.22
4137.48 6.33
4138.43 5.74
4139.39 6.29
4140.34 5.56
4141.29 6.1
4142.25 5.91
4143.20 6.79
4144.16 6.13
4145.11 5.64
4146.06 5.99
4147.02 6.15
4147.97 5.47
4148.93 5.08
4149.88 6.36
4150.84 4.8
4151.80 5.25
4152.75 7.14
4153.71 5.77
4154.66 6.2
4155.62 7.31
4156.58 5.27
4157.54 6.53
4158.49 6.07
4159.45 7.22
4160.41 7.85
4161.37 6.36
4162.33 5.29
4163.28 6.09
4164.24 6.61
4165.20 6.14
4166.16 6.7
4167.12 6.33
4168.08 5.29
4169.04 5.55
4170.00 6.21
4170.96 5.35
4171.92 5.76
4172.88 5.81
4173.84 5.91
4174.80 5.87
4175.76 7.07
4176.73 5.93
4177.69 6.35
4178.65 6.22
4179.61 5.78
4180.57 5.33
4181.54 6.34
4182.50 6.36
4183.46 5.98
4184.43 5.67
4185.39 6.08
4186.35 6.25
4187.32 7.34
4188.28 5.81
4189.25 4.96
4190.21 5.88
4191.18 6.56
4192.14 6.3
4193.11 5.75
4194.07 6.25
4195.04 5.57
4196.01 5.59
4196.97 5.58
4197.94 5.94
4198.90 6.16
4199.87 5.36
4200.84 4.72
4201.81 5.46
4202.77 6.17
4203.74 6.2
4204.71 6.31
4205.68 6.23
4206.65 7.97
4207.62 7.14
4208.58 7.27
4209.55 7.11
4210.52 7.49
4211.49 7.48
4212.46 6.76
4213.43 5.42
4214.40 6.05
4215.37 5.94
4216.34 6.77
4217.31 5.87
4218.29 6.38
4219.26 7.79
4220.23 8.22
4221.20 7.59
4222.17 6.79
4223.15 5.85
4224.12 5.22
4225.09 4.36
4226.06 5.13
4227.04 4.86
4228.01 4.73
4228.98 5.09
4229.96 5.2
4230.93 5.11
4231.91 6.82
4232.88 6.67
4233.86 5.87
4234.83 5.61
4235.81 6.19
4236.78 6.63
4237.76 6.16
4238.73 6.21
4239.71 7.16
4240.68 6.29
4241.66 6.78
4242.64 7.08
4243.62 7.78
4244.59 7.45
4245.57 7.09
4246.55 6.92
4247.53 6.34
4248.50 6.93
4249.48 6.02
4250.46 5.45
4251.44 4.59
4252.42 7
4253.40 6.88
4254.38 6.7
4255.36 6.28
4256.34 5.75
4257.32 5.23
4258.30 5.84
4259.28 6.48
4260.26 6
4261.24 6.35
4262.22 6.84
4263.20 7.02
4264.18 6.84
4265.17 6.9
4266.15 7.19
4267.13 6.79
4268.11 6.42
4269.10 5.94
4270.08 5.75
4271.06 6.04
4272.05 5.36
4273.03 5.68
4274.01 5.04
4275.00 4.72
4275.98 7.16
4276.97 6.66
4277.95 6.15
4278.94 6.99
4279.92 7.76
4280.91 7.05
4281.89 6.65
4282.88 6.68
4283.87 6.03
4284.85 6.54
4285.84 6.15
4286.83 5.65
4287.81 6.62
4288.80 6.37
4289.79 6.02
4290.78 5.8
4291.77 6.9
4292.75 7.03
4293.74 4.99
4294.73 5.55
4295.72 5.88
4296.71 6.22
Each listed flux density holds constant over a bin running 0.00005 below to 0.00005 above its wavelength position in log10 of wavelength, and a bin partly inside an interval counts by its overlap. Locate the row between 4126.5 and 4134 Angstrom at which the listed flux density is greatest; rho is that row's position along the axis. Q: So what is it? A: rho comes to 4132.72 Angstrom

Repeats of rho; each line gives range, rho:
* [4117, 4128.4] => 4119.42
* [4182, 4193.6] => 4187.32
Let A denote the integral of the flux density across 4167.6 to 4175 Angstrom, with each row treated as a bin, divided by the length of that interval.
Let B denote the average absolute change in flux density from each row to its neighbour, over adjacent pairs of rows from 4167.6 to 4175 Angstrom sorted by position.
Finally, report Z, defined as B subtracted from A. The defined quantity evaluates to 5.38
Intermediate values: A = 5.7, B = 0.34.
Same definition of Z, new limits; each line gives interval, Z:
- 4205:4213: 6.58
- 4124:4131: 5.53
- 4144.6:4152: 4.91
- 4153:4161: 5.53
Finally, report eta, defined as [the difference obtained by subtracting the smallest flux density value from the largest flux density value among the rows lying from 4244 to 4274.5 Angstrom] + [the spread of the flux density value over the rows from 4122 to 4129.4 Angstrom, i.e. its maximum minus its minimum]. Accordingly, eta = 3.8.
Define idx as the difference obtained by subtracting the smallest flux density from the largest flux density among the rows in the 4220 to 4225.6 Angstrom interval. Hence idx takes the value 3.86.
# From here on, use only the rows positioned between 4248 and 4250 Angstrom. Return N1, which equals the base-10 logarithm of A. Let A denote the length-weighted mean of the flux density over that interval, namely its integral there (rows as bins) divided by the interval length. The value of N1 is 0.811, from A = 6.5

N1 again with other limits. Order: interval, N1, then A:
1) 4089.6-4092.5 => 0.835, 6.8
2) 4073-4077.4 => 0.732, 5.4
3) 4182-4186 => 0.781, 6.0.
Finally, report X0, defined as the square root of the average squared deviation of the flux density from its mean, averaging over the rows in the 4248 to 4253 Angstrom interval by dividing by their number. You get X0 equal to 0.91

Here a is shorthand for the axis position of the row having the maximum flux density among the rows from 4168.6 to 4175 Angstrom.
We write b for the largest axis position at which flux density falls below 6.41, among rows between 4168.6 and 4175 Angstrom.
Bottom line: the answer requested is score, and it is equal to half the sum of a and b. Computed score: 4172.4 Angstrom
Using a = 4170.00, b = 4174.80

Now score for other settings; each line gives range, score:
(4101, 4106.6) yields 4106.2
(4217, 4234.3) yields 4227.0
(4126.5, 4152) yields 4144.2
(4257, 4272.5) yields 4269.1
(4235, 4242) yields 4240.2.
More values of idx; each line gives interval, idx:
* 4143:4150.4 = 1.71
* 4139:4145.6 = 1.23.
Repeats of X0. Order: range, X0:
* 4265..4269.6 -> 0.43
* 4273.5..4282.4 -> 0.94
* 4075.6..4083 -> 0.91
